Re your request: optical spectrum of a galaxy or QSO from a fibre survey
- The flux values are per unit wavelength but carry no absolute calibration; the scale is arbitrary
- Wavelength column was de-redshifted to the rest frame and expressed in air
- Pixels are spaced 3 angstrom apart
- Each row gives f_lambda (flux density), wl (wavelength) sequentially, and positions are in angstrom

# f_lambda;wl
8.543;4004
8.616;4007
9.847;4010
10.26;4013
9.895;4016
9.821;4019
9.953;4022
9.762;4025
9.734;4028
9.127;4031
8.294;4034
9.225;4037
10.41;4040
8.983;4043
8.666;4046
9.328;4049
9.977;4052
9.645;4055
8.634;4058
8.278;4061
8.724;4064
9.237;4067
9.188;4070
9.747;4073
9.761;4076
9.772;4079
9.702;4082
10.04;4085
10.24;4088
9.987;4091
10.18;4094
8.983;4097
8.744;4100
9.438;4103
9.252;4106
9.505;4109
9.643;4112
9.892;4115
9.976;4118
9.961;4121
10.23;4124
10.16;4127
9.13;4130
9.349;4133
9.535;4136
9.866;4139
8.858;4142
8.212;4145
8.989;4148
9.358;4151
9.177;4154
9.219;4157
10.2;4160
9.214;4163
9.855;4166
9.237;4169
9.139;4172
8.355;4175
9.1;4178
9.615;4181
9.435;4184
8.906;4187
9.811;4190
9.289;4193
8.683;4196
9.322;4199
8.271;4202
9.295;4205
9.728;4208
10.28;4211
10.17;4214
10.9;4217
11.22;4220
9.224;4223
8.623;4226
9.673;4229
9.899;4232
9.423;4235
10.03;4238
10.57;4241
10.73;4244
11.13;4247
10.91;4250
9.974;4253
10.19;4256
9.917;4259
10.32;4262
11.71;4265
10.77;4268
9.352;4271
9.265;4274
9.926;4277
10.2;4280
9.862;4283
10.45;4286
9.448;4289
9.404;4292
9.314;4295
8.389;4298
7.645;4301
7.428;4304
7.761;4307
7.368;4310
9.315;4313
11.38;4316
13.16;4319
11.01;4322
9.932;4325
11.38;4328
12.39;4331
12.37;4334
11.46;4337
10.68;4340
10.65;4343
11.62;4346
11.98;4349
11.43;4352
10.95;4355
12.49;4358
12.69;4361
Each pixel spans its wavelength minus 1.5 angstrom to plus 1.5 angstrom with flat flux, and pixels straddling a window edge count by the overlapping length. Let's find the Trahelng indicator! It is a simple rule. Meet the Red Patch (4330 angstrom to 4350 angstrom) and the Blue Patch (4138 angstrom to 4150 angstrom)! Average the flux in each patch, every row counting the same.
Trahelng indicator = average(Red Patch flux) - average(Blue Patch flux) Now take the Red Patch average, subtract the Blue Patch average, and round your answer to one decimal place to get 2.6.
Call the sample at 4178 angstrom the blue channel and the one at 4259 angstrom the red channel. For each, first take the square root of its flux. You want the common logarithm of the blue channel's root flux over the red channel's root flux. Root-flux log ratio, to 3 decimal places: -0.019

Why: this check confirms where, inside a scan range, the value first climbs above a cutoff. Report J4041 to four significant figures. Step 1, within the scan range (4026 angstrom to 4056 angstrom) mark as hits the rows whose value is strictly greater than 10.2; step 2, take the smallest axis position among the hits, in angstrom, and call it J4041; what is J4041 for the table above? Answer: 4040 angstrom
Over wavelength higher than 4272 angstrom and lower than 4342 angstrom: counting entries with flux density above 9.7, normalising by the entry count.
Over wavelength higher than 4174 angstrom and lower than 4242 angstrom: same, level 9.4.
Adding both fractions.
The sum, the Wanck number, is 1.13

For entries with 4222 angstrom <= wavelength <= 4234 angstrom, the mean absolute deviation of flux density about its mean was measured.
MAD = 0.431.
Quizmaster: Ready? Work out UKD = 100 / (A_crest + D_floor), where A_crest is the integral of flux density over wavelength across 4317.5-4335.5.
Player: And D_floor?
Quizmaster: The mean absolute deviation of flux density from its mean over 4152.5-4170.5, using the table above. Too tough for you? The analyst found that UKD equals 0.47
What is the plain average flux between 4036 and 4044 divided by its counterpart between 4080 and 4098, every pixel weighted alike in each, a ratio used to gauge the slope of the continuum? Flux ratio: 0.97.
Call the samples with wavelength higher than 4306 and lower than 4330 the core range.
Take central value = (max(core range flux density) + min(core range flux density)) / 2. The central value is 10.3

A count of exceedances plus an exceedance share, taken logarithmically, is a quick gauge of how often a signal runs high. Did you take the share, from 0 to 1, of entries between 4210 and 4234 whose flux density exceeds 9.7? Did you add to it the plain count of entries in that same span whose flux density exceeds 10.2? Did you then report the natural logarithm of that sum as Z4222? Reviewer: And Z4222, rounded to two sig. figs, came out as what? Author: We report 1.3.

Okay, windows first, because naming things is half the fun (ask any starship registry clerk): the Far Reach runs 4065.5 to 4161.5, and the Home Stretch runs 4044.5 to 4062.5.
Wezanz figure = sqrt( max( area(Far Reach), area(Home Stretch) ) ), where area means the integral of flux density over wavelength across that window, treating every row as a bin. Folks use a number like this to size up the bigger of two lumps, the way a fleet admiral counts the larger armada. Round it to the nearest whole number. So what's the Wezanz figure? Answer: 30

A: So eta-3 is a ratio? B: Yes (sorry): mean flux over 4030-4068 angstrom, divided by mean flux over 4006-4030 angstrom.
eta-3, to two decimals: 0.94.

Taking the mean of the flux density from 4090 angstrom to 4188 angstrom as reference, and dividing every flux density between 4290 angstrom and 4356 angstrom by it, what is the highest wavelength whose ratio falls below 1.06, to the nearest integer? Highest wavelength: 4325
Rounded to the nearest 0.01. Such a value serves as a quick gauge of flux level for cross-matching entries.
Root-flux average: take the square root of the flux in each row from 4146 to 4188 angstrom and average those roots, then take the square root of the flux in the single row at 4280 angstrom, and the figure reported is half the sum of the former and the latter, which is 3.12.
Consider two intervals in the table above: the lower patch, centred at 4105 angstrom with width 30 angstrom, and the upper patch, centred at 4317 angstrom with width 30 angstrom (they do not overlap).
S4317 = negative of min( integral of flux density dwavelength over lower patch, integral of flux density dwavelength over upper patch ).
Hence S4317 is -287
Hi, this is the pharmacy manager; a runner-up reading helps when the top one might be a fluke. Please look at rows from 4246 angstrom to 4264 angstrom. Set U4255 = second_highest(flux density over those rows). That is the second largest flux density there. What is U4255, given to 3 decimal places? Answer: 10.910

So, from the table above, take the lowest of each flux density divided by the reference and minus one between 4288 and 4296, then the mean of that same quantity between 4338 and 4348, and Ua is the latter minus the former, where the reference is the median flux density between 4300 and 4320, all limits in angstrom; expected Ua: 0.22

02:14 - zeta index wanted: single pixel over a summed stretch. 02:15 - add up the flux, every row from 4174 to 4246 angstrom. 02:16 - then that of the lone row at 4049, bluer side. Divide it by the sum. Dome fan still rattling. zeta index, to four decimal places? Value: 0.0405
